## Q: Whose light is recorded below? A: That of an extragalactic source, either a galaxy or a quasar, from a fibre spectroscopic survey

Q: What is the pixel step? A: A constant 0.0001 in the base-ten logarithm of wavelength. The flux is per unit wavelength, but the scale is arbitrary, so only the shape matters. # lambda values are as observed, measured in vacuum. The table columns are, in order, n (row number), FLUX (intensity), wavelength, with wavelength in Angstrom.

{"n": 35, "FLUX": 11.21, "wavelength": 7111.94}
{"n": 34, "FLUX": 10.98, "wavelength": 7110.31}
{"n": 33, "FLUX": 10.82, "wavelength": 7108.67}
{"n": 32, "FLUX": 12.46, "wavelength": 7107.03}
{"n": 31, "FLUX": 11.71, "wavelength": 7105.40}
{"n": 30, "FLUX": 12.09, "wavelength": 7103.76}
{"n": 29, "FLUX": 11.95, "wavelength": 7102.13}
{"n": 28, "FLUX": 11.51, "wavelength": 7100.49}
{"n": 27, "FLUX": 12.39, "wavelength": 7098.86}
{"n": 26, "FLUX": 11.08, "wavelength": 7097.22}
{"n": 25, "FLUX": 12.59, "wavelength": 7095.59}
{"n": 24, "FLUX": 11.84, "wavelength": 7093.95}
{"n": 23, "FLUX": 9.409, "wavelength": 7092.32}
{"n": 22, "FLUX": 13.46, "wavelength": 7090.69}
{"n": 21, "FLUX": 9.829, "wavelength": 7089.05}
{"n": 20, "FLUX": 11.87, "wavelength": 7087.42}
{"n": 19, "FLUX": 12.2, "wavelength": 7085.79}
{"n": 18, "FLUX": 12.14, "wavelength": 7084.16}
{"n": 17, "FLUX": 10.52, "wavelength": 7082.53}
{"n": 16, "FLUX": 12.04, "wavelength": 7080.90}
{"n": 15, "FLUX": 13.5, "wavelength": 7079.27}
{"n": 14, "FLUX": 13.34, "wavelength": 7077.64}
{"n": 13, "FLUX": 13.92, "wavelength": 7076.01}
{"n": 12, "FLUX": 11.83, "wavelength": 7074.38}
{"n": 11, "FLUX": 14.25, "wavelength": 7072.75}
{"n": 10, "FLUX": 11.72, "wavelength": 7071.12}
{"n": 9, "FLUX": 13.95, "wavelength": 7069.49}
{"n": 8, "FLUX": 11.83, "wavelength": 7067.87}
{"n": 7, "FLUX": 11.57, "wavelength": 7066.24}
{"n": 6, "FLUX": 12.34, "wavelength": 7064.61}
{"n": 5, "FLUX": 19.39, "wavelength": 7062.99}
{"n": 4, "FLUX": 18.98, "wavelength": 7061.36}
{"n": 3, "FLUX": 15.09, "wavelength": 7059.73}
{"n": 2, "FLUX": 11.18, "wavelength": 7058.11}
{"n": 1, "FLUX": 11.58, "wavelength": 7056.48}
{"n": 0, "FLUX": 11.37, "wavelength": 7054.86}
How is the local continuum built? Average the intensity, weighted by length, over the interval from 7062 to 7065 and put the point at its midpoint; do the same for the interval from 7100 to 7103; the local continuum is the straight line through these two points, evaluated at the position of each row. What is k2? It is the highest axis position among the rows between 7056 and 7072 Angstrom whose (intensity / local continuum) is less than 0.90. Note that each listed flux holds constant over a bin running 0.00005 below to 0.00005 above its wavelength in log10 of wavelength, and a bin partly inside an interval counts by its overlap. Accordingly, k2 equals 7071.12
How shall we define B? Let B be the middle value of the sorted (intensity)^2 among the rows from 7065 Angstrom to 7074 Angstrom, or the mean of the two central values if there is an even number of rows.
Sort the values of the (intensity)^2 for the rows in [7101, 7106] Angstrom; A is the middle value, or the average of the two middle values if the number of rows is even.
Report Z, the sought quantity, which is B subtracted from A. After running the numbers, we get 3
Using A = 143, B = 140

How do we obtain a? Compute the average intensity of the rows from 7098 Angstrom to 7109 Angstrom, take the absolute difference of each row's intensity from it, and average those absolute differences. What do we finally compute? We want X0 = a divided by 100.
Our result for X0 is 0.0043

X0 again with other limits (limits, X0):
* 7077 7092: 0.0092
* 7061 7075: 0.0237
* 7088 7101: 0.0106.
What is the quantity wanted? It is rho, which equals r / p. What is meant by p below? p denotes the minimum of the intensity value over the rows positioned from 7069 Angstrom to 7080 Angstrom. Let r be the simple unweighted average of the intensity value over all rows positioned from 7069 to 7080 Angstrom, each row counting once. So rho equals 1.13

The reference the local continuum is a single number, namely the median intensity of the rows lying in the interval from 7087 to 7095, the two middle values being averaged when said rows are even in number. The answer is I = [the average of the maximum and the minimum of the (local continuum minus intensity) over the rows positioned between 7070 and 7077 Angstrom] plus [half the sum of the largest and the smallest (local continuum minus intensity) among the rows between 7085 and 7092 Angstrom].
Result -0.9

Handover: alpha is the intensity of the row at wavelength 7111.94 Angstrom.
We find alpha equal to 11.21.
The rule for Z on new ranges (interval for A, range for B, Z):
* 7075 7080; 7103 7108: 36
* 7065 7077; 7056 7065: -50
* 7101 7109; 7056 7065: -47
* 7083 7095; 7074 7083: -21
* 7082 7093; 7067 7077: -26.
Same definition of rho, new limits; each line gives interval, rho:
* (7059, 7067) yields 1.34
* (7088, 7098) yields 1.21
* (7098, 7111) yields 1.08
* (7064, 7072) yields 1.06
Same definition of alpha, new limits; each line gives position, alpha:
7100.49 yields 11.51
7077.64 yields 13.34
